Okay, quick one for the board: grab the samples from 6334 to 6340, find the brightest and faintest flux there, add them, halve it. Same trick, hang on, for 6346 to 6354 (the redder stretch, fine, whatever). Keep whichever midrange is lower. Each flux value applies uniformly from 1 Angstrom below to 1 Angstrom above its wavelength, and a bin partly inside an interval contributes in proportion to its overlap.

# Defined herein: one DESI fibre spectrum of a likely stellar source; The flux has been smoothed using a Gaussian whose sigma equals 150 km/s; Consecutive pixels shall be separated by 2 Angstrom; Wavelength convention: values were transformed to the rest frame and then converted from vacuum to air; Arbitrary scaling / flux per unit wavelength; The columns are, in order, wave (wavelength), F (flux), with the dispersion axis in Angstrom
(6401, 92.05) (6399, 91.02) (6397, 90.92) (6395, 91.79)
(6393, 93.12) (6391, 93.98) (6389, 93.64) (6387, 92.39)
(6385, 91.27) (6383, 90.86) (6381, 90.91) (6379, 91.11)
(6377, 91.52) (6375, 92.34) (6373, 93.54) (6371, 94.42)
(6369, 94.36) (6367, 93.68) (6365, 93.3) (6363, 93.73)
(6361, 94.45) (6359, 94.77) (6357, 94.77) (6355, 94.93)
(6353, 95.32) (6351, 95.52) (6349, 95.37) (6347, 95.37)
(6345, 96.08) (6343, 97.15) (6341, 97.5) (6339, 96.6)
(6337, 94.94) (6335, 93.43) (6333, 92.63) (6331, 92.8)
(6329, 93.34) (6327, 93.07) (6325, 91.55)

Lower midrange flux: 95.0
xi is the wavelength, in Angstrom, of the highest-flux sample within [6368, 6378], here 6371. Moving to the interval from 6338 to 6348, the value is 6341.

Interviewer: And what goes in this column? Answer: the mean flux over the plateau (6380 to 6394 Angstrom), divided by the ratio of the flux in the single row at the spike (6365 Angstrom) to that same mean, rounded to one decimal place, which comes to 91.3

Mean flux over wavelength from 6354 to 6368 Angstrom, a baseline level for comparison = 94.2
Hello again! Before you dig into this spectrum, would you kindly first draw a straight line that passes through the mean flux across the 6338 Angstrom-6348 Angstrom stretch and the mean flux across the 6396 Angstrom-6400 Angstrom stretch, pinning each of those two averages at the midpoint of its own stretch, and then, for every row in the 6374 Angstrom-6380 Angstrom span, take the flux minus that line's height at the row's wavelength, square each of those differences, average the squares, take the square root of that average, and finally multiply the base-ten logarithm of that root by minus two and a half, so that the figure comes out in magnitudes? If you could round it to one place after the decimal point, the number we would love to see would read -0.4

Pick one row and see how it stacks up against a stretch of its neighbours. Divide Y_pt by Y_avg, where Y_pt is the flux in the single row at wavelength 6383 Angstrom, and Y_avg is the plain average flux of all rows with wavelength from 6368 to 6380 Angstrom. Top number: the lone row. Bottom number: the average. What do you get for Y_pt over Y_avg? 0.98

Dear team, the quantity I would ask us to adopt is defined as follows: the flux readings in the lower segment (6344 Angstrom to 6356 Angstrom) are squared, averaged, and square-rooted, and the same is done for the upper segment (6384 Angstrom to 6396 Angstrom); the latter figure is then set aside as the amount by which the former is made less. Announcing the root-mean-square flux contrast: 2.7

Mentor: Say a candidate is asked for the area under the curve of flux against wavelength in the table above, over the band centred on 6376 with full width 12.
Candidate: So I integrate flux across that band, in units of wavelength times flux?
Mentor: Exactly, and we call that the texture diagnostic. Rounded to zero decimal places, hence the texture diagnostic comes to 1108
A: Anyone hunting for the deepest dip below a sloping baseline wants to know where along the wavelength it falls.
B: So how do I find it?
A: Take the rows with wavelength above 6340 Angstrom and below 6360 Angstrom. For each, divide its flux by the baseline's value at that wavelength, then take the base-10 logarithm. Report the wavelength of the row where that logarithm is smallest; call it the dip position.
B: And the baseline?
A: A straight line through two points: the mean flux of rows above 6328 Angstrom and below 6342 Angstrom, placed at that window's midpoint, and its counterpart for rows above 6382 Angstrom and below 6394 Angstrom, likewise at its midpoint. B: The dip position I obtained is 6357 Angstrom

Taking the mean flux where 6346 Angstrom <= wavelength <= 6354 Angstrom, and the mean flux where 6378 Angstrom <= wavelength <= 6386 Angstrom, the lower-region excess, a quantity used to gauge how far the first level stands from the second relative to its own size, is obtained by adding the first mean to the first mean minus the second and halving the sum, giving 49.9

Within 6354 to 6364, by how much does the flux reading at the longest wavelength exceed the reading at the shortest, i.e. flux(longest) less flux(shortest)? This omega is -1.2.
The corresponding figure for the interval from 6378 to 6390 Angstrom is 2.5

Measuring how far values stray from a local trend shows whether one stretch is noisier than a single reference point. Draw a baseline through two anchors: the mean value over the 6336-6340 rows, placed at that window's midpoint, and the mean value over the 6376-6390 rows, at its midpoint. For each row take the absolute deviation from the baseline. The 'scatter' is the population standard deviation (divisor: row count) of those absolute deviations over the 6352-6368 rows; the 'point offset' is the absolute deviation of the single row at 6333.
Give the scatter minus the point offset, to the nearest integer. -3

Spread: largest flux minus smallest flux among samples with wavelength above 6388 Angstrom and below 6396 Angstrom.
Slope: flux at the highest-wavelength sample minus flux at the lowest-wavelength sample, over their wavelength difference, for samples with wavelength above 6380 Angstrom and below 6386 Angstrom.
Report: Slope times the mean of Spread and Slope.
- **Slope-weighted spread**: 0.1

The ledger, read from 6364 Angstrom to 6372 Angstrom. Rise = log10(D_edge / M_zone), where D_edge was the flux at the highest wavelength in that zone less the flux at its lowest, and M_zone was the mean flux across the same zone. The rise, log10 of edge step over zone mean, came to -1.92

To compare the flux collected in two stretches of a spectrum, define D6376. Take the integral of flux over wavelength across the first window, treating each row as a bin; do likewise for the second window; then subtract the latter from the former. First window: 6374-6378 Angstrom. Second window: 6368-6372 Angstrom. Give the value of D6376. -10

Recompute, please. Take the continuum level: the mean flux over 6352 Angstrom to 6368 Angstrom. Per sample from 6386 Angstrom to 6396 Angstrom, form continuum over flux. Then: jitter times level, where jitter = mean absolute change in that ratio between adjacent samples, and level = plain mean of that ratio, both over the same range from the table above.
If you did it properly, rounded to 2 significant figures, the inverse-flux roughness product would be 0.010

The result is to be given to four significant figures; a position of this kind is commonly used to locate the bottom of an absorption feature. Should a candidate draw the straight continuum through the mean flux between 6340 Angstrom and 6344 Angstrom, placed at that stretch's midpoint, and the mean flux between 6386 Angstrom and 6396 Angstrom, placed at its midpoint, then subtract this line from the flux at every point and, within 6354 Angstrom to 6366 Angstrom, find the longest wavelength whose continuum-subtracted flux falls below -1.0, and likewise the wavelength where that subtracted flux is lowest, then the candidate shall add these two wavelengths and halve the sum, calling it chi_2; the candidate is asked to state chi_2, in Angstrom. 6365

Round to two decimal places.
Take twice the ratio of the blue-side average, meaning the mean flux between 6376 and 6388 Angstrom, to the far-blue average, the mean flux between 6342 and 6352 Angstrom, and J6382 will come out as 1.91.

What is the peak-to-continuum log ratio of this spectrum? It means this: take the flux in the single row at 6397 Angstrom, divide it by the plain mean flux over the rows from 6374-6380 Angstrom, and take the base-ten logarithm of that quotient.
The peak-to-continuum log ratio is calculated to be -0.0035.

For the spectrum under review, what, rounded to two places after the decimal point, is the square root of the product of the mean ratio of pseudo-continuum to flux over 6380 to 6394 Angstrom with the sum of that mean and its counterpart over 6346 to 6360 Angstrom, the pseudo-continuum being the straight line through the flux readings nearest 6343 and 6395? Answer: 1.42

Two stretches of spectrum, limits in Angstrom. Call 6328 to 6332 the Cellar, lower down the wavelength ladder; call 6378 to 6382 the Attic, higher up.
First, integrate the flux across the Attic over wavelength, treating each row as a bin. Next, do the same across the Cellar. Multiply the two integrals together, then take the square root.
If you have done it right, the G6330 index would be 368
